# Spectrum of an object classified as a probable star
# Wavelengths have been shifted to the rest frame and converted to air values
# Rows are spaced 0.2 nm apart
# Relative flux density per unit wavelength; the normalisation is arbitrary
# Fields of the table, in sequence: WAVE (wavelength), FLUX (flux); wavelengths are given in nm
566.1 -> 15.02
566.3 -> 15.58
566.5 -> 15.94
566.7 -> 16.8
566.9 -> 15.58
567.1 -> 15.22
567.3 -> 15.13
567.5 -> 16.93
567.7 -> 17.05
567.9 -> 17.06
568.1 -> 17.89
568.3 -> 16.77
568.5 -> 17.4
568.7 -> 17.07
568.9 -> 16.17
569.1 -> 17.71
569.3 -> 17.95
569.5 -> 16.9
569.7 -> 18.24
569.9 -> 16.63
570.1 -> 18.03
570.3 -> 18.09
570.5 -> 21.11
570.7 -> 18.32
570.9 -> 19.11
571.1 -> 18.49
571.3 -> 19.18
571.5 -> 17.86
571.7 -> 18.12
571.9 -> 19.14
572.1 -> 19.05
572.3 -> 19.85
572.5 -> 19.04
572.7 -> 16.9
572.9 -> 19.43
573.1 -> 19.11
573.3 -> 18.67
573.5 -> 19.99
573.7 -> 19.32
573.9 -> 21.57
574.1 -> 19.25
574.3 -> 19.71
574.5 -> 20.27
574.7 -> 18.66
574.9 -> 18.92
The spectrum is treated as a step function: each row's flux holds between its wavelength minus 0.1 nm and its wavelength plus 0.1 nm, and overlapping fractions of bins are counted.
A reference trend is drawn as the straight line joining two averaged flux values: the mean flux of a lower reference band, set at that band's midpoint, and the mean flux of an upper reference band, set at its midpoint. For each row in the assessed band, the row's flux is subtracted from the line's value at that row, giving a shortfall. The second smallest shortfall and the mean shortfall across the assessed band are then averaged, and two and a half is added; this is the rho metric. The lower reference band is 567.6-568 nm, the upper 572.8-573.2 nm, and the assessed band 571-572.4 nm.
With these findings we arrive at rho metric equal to 2.1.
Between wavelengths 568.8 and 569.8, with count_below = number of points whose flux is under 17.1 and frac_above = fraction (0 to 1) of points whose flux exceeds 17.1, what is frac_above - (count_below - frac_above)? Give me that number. -0.8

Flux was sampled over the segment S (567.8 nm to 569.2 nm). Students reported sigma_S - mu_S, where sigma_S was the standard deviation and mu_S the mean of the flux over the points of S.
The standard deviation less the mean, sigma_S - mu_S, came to -16.6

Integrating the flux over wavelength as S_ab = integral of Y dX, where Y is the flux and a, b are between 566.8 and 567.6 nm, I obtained 12.6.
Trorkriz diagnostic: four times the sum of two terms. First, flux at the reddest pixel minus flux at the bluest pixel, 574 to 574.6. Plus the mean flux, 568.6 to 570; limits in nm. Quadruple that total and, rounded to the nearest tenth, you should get 73.0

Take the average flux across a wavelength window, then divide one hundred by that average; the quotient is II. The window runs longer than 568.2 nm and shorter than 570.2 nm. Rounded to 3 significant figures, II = 5.78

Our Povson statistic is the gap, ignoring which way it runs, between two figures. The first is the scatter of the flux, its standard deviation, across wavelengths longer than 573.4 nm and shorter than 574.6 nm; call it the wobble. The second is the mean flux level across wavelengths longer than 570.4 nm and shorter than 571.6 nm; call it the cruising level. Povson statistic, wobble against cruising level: 18.2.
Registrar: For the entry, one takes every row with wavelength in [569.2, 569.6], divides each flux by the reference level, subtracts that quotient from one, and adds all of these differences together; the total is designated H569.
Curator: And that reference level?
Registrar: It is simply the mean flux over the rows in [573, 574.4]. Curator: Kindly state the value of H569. 0.23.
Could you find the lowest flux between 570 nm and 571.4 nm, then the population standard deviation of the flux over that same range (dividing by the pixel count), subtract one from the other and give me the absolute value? 17.0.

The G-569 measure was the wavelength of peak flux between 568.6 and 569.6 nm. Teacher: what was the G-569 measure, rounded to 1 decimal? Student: 569.3 nm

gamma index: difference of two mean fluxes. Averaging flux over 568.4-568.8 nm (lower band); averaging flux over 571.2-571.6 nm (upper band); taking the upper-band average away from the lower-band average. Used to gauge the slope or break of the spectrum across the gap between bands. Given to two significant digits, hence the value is -1.3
